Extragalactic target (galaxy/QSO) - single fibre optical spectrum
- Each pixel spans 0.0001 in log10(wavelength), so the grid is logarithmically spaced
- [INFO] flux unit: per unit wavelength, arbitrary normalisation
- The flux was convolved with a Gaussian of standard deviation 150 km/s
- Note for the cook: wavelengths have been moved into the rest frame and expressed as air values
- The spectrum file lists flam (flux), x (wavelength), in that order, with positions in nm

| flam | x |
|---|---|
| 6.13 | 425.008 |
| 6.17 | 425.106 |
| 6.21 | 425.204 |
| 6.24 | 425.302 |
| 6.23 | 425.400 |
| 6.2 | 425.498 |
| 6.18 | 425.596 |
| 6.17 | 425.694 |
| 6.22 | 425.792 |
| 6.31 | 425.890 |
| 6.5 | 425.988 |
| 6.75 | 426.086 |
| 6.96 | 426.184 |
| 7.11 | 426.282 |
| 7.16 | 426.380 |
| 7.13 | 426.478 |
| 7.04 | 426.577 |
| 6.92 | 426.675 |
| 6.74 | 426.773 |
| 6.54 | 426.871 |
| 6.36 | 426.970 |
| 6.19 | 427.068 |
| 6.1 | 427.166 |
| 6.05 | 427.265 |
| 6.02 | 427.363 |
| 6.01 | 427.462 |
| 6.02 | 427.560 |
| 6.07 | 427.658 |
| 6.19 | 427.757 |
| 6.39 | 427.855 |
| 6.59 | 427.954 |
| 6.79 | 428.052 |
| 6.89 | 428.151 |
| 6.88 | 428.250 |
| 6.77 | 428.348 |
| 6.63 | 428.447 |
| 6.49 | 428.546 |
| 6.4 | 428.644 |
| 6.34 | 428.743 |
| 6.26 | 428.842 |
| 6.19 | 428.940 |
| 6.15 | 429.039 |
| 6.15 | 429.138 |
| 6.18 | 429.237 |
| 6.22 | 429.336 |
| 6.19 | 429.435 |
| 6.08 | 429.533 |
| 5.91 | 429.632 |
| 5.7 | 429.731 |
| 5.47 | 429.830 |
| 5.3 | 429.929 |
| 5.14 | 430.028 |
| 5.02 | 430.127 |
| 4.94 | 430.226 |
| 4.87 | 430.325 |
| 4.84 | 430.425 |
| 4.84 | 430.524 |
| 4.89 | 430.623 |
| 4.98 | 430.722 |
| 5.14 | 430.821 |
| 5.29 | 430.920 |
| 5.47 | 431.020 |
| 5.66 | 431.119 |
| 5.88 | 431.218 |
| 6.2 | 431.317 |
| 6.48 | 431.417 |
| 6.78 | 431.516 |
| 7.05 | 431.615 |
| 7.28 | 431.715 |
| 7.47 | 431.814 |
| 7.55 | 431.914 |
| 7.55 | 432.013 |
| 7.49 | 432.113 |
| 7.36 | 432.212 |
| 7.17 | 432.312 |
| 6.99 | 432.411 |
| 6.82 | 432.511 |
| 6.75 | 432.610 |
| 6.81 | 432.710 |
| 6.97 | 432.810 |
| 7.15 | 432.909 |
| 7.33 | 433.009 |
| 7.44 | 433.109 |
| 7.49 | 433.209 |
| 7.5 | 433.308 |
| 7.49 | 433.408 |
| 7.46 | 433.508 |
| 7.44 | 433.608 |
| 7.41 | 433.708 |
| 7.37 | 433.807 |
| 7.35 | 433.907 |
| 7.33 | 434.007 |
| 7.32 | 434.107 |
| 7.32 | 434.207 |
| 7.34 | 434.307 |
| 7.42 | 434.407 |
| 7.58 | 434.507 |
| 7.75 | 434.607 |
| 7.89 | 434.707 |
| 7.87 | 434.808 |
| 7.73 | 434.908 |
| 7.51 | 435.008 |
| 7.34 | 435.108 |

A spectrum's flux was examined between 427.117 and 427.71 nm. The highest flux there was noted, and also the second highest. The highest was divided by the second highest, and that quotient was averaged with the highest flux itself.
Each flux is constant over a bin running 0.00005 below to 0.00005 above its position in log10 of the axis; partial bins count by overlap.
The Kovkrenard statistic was 3.6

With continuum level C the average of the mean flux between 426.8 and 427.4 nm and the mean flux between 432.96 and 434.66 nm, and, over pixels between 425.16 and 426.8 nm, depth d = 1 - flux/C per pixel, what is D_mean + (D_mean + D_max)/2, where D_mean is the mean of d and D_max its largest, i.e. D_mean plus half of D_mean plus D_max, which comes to 0.10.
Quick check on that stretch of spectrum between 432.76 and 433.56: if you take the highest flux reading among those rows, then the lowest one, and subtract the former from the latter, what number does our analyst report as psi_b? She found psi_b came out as -0.53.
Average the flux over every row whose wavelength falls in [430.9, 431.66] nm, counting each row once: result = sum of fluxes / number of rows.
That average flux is 6.1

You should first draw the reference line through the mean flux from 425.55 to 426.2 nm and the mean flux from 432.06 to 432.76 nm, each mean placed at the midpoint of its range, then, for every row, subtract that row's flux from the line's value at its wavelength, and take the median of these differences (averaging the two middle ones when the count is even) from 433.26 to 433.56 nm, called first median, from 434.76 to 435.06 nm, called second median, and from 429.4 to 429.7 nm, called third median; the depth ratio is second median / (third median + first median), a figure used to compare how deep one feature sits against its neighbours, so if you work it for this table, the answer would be -1.2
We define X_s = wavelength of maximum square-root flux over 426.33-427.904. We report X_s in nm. 426.380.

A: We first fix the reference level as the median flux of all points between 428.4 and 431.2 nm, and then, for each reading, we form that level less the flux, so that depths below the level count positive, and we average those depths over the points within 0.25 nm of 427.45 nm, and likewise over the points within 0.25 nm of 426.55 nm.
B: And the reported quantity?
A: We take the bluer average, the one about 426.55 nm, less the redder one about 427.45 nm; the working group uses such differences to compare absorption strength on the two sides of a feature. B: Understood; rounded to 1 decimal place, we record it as -1.0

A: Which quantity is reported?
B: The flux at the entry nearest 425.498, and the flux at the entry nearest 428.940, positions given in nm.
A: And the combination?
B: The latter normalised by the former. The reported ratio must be 1.00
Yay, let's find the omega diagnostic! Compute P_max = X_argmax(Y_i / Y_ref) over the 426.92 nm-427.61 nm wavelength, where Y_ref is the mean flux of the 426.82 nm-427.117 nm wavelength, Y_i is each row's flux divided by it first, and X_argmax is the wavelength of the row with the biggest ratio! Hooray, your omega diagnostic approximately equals 426.970 nm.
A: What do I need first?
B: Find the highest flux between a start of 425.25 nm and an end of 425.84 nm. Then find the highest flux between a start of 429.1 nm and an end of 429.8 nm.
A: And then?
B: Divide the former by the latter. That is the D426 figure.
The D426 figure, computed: 1.00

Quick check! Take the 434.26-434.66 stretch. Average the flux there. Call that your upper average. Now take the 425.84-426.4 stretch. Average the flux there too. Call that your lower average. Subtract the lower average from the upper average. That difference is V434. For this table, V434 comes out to 0.7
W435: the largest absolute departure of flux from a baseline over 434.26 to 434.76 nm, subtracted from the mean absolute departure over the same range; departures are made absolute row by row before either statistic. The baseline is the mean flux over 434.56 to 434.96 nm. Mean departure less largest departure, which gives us -0.22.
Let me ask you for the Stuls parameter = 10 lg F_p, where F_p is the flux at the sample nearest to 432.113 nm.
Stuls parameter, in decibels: 8.74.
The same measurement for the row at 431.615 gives 8.48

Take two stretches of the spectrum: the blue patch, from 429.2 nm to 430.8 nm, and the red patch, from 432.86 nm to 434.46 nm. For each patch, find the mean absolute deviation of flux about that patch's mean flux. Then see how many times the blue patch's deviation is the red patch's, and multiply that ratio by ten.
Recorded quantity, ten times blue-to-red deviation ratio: 68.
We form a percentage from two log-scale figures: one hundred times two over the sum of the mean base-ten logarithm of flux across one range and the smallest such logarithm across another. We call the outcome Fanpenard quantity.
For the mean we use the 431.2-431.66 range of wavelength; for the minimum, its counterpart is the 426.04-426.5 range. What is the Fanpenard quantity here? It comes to 122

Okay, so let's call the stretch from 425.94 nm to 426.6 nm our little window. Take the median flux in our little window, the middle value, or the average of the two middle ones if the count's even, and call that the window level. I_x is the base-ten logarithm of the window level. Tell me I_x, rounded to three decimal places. 0.848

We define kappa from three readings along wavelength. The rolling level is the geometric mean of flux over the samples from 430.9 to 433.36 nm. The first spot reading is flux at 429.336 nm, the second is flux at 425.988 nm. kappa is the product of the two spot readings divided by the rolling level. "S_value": 5.9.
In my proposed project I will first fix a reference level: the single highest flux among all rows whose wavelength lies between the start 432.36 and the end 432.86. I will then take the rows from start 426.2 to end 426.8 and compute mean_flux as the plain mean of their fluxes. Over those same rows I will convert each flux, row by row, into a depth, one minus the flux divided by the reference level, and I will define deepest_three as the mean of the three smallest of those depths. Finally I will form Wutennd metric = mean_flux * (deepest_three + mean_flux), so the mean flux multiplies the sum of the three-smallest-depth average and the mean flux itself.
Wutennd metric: 49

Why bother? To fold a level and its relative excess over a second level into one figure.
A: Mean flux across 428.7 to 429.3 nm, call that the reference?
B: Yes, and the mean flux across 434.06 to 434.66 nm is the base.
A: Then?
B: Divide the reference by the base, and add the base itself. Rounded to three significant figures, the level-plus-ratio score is 8.29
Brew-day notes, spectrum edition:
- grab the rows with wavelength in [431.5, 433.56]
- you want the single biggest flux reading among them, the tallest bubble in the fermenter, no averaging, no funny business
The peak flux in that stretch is 7.55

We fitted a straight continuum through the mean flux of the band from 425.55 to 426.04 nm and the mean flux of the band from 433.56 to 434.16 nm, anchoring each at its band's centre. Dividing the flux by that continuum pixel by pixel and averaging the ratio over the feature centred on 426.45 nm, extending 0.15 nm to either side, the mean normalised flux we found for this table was 1.12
